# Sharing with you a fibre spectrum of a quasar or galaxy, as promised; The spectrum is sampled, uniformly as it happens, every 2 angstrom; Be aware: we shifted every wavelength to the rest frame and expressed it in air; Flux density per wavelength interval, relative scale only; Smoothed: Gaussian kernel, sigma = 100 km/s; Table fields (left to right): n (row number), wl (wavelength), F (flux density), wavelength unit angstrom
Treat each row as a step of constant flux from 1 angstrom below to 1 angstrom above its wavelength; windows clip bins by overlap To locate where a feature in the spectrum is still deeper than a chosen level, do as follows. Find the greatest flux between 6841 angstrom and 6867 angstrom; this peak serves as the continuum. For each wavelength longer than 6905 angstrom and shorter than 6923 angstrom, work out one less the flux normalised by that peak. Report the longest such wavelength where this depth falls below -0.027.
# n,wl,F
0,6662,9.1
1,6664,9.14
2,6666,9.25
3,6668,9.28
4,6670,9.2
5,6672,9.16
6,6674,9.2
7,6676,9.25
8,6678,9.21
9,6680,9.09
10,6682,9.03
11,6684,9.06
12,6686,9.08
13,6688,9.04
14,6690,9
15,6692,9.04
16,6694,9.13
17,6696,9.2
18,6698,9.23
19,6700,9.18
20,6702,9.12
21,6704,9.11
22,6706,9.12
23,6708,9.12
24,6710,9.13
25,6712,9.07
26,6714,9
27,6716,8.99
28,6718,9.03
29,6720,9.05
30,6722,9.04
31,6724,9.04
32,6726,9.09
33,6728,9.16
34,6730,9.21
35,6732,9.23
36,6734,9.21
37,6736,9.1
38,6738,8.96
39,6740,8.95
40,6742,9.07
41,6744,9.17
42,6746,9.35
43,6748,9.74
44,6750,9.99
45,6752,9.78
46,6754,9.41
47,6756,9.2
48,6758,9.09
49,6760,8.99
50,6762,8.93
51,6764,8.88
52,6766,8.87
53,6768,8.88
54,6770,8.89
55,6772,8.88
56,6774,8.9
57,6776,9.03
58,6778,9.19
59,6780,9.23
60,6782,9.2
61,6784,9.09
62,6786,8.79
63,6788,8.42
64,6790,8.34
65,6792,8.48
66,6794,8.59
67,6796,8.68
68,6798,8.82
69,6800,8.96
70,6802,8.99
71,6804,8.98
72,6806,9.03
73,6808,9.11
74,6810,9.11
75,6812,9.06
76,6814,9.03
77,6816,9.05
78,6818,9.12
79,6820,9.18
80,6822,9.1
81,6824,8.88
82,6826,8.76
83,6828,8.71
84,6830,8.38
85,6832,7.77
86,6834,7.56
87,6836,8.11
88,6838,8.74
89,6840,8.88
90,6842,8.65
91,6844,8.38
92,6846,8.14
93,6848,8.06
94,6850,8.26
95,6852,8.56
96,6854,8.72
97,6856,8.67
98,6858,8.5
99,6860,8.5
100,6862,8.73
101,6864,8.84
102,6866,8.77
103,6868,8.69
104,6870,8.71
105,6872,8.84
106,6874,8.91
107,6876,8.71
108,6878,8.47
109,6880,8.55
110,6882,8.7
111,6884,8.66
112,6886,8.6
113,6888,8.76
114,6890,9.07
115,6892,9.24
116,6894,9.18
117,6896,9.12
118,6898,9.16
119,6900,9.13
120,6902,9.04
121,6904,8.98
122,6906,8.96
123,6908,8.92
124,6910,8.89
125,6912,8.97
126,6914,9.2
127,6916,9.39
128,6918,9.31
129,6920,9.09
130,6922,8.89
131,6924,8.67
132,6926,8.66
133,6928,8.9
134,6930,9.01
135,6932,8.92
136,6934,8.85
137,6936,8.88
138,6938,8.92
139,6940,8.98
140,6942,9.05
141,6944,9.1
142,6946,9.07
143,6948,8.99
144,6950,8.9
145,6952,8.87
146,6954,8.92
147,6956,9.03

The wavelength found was 6920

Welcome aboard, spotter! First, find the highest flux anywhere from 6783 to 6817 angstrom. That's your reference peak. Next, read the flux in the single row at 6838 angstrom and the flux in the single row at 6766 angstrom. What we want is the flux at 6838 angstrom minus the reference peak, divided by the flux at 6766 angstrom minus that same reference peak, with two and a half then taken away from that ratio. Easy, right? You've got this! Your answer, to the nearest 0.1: -1.0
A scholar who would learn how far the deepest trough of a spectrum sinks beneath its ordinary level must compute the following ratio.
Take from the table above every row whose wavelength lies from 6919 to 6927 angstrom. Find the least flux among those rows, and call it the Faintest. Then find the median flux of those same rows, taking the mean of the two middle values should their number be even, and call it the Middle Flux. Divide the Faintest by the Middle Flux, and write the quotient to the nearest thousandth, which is 0.986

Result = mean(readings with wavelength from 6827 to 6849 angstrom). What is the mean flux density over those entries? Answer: 8.31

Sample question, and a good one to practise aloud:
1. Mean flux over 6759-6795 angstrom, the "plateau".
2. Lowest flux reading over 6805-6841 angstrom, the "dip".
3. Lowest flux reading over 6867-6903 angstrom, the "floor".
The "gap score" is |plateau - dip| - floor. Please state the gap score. -7.16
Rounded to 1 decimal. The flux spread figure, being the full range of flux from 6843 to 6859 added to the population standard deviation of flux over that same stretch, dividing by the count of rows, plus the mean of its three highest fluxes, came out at 9.5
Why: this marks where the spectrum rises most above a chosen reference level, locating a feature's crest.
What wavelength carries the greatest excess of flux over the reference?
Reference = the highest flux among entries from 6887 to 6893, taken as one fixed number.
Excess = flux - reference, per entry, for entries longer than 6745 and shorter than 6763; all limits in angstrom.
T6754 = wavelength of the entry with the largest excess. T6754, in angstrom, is 6750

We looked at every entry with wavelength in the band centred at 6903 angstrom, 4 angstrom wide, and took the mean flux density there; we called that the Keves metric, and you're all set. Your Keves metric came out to 9.01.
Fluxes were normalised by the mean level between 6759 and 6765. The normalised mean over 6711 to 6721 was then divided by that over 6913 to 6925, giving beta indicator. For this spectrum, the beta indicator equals 0.99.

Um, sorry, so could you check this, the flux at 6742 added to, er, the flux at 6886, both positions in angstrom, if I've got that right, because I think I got 17.7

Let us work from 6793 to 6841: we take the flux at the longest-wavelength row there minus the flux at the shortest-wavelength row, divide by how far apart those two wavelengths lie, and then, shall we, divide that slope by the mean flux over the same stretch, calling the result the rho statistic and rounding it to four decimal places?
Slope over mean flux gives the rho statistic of 0.0007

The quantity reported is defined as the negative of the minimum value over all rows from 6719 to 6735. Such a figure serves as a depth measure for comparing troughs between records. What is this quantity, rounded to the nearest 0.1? -9.0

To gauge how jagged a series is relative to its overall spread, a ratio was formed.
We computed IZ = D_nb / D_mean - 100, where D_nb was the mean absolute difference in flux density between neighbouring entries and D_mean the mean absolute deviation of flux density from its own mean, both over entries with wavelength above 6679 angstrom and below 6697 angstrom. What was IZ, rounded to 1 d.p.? -98.9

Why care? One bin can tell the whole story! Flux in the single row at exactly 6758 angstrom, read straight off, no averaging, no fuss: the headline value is 9.09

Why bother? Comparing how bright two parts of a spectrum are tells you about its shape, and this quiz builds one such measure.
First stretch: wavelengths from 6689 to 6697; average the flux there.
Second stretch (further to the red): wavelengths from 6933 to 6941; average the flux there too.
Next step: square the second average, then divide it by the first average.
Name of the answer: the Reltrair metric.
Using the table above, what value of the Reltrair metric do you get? 8.7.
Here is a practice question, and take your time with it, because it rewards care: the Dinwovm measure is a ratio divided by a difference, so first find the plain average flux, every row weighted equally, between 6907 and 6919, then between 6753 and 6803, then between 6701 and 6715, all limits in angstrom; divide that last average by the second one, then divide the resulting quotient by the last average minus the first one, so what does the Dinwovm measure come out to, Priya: -57.9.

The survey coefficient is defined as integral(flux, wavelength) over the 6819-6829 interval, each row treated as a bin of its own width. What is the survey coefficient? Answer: 89.3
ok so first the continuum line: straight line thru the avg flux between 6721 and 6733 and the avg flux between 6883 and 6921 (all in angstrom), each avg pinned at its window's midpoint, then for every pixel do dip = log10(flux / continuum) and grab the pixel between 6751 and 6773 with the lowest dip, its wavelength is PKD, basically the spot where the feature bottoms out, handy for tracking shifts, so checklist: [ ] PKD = 6766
